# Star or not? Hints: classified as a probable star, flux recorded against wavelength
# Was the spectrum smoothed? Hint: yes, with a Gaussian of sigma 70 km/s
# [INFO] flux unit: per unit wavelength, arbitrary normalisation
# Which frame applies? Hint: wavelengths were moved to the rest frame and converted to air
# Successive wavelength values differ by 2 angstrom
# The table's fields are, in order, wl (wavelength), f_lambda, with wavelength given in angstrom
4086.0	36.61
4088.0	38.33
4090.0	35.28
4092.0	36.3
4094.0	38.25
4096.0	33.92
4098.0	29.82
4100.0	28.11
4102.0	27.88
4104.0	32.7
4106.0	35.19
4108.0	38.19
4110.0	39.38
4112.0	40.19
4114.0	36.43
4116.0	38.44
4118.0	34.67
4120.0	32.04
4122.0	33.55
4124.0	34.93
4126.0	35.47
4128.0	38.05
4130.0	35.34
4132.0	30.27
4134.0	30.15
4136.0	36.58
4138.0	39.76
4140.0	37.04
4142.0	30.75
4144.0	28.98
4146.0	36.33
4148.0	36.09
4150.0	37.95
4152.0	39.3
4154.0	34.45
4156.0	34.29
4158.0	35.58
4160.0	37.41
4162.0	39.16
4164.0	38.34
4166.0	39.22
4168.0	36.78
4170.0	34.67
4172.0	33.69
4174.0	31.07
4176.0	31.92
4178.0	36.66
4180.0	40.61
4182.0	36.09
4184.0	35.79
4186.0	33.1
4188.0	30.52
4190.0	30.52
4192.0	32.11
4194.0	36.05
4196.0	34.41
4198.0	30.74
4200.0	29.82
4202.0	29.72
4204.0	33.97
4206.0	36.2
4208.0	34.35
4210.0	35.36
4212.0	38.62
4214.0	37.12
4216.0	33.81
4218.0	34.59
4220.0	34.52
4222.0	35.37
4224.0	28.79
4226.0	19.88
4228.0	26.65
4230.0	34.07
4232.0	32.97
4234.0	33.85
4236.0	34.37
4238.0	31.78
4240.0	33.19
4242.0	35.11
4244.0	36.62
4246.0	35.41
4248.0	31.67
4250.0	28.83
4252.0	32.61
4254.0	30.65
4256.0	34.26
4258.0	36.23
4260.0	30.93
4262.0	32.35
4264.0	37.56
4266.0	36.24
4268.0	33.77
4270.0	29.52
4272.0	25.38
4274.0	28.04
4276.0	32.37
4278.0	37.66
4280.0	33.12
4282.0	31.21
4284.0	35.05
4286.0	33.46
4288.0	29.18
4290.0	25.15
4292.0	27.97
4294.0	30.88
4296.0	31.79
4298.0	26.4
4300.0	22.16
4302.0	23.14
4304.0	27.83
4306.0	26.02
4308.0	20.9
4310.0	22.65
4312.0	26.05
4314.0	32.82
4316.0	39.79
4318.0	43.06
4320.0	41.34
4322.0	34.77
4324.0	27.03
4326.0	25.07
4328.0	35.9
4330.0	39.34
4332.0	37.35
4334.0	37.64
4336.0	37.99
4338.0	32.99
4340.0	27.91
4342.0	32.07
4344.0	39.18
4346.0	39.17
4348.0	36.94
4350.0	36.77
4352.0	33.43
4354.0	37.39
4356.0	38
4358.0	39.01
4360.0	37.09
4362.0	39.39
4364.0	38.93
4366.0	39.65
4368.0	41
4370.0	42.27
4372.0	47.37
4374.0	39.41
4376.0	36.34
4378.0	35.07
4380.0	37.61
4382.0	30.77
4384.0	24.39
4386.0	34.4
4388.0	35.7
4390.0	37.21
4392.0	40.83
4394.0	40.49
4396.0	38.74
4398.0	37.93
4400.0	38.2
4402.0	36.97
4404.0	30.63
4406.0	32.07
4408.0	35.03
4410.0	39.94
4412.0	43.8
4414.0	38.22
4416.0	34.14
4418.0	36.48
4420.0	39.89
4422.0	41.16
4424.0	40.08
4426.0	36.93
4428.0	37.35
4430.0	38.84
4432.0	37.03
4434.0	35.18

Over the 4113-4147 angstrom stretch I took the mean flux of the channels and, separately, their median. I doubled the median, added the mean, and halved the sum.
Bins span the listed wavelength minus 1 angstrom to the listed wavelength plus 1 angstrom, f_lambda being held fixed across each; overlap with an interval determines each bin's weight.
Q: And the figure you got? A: 53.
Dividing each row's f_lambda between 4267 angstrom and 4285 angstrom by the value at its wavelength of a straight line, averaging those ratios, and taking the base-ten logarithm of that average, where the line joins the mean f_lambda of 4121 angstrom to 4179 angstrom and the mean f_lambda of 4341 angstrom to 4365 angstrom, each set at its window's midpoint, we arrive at -0.060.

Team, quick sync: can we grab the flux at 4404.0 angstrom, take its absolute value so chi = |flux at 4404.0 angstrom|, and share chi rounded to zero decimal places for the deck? 31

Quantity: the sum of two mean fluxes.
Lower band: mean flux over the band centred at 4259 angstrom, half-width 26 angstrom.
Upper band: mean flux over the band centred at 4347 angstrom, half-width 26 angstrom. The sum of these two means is 70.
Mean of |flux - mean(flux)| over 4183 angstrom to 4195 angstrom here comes 2.0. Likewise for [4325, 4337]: 3.5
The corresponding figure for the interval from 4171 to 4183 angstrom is 2.8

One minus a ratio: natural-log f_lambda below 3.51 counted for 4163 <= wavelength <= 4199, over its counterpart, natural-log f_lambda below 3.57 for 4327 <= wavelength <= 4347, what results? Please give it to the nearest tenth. -1.3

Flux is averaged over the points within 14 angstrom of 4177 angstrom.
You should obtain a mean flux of 35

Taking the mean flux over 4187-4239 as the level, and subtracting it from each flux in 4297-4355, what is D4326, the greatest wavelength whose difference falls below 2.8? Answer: 4352.0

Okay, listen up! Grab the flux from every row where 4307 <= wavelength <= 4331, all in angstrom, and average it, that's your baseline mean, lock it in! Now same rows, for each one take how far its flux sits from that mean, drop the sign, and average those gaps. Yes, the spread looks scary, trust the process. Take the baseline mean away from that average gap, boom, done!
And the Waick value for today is -26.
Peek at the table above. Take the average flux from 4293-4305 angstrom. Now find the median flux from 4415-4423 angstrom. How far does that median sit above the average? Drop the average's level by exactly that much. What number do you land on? 16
